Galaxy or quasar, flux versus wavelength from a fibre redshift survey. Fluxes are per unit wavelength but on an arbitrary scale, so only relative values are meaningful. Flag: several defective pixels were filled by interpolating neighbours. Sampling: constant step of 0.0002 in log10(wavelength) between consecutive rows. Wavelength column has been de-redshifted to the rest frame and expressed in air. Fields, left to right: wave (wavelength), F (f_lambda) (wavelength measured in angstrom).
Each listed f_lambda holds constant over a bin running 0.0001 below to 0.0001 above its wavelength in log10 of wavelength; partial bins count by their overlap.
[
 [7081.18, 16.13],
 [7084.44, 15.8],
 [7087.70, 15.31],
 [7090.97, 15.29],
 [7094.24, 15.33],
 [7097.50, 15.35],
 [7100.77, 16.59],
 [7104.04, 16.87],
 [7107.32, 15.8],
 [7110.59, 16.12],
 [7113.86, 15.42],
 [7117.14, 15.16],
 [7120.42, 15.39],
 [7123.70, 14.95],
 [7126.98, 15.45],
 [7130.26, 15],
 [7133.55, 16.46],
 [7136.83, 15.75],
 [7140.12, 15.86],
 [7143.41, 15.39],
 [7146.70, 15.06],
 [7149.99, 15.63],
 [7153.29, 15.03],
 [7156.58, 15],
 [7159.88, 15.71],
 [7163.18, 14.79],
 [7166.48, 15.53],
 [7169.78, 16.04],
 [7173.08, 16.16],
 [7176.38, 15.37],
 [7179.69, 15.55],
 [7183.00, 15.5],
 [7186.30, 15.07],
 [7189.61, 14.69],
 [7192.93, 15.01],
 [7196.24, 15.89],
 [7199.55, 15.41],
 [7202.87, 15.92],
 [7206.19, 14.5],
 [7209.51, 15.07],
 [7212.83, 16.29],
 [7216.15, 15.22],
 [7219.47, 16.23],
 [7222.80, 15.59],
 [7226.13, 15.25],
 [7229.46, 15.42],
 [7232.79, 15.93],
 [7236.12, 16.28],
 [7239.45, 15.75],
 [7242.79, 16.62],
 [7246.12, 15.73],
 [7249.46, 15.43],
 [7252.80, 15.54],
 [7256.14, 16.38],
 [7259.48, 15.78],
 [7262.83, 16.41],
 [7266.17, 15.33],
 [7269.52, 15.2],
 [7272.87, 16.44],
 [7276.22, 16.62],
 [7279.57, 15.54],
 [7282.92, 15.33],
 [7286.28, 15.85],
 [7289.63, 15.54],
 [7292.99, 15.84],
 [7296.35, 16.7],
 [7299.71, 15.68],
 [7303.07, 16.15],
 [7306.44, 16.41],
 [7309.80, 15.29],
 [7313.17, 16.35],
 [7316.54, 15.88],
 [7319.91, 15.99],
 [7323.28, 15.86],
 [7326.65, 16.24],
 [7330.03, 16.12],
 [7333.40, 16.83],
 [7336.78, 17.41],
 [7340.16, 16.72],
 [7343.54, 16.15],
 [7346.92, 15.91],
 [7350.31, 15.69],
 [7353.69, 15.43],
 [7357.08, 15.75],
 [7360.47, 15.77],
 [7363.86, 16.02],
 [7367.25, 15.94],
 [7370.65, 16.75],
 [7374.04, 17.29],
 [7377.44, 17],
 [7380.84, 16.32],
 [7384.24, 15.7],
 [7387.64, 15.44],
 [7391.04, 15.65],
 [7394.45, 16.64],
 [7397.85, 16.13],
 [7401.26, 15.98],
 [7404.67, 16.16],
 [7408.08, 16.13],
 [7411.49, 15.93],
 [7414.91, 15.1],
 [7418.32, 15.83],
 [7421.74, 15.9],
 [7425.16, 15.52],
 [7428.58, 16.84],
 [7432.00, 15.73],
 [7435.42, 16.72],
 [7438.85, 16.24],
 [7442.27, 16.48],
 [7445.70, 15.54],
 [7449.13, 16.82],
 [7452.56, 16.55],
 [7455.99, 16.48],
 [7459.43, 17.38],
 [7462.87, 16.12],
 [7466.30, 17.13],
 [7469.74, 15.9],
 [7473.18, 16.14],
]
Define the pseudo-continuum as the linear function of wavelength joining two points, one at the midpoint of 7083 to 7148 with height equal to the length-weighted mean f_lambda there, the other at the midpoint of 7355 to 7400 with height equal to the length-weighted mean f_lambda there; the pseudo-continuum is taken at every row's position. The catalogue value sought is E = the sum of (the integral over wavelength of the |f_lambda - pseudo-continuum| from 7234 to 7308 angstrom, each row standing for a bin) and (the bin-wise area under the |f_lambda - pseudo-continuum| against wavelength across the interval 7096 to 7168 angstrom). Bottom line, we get 64.3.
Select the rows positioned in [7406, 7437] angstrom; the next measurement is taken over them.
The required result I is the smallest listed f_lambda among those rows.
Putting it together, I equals 15.1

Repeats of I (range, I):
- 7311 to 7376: 15.43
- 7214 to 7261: 15.22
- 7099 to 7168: 14.79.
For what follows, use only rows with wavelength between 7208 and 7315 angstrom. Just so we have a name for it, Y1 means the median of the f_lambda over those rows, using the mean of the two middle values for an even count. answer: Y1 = 15.8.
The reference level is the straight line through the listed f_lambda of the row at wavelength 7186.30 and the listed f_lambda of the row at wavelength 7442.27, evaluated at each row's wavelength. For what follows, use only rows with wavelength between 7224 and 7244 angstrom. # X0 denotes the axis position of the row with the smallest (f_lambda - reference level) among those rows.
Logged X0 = 7226.13 angstrom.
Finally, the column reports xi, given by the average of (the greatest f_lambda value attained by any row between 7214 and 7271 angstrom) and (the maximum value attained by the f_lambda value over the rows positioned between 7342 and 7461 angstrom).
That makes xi 17.0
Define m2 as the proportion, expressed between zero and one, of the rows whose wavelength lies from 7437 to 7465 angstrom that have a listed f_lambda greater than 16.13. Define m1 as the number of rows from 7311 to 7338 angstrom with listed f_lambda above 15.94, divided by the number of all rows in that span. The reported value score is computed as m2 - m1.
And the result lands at 0.00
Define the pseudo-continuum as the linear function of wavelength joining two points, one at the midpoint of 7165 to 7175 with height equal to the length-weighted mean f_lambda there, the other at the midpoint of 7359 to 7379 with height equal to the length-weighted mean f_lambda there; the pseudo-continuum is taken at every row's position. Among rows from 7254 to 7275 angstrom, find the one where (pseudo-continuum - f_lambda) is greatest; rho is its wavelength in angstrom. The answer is 7269.52 angstrom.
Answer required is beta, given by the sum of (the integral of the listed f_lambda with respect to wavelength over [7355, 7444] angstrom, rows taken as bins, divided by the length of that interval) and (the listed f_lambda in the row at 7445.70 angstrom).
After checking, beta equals 31.7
